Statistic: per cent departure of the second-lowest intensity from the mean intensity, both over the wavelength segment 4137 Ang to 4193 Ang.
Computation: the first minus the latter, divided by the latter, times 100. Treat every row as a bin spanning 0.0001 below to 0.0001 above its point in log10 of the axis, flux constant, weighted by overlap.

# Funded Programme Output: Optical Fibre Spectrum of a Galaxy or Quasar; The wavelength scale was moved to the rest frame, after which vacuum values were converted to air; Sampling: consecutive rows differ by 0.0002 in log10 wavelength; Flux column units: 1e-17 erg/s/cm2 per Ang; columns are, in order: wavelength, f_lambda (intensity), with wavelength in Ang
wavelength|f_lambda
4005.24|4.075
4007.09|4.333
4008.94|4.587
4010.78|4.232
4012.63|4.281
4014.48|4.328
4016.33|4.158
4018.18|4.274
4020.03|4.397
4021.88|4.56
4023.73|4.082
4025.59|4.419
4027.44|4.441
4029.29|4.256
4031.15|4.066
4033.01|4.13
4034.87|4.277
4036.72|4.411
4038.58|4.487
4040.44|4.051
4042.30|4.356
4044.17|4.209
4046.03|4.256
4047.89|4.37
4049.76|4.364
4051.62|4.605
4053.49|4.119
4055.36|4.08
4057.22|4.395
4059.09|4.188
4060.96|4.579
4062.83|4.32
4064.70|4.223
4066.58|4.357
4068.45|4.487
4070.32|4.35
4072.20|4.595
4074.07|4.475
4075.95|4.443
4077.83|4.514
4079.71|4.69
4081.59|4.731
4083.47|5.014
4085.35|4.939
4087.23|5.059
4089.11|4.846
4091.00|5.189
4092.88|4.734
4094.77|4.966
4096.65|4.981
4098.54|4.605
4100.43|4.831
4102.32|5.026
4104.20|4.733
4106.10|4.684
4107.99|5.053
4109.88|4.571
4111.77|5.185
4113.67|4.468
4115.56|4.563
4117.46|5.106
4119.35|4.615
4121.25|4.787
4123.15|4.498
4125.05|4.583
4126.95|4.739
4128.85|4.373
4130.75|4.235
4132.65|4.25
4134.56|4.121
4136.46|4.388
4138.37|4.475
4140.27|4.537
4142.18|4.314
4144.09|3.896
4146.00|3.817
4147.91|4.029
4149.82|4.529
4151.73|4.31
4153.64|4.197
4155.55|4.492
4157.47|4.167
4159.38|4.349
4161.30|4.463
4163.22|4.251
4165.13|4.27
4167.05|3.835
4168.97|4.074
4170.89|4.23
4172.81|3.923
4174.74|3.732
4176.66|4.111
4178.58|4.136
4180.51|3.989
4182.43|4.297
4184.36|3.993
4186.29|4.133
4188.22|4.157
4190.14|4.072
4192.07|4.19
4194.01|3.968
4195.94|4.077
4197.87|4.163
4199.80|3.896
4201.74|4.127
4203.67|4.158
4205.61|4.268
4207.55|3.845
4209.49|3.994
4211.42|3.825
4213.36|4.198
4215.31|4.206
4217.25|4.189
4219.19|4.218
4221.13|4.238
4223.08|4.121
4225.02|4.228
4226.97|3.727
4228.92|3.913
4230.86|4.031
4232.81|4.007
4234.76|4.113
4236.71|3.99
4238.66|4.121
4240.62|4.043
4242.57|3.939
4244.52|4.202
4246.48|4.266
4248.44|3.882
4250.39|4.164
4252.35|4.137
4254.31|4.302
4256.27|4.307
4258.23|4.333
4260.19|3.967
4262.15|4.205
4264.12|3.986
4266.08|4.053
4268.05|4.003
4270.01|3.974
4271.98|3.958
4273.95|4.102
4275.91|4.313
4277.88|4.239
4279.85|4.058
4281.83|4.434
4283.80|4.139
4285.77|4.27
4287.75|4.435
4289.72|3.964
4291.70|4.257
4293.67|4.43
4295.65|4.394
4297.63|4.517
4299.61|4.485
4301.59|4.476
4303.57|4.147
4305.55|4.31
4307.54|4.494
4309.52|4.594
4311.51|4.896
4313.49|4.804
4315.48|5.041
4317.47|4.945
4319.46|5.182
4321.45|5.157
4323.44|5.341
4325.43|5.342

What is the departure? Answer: -8.5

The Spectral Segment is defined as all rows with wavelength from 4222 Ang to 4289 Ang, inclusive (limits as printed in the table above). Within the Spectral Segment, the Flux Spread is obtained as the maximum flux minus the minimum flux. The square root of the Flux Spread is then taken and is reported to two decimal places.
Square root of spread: 0.84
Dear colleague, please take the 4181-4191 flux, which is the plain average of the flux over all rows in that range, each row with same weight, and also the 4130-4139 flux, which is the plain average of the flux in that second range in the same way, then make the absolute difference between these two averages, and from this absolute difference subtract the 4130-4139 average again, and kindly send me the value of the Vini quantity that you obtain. -4.13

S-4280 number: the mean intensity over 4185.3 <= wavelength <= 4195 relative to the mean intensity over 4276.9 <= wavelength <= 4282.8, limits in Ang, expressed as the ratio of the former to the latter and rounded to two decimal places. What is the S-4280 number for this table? 0.97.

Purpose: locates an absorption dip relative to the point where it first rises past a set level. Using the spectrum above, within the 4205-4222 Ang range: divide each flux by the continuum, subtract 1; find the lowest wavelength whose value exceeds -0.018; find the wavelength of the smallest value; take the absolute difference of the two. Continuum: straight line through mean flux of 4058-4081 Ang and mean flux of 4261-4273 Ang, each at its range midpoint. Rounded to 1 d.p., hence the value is 5.8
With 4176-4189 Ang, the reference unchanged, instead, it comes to 1.9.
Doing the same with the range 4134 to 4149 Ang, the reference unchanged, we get 9.5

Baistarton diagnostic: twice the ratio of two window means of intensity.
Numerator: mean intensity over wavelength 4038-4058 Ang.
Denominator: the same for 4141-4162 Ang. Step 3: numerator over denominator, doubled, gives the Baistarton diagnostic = 2.03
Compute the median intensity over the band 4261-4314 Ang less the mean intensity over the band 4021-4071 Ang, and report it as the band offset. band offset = 0.0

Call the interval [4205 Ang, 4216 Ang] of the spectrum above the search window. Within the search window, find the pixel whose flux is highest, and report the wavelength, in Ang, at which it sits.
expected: 4205.61 Ang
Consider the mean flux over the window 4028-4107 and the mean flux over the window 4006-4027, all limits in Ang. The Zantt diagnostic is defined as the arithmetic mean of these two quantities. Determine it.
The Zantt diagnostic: 4.43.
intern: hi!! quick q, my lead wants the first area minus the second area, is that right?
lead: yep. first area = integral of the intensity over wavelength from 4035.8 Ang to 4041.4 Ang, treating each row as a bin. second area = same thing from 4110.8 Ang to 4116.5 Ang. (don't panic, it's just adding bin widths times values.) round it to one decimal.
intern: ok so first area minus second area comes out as -2.8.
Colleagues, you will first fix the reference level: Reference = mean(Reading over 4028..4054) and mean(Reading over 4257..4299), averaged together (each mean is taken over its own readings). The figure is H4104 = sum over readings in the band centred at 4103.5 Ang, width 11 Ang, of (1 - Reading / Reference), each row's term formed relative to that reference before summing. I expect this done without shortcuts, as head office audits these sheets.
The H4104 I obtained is -0.8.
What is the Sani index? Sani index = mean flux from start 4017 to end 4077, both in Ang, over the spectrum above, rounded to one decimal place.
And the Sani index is 4.3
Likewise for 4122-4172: 4.3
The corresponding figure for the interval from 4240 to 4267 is 4.1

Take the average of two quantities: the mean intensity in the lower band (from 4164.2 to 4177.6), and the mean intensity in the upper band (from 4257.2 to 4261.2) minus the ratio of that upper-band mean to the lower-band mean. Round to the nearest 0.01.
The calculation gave 3.57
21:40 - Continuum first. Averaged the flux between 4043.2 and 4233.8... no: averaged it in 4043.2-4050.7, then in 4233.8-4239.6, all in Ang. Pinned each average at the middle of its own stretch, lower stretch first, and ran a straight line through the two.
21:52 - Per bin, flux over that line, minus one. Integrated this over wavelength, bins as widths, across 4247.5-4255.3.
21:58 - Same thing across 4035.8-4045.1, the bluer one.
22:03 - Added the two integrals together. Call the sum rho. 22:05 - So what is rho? 0.1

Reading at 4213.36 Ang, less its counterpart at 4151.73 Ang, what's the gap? -0.11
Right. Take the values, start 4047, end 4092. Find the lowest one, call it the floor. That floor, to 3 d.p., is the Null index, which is 4.080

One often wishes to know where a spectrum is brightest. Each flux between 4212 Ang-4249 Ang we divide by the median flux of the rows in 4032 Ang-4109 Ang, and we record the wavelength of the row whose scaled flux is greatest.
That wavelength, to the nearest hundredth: 4246.48 Ang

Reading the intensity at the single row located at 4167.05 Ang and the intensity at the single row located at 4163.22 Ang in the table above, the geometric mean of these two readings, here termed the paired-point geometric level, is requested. 4.04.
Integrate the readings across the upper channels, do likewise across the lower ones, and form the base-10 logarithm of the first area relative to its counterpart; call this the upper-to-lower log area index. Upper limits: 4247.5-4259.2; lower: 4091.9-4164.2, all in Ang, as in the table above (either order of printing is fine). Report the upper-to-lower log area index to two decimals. -0.82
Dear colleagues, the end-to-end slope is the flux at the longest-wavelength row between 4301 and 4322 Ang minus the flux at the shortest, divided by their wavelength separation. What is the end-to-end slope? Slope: 0.034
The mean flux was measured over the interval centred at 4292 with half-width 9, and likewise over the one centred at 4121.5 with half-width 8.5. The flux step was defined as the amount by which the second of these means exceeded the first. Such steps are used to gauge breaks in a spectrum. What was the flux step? 0.3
